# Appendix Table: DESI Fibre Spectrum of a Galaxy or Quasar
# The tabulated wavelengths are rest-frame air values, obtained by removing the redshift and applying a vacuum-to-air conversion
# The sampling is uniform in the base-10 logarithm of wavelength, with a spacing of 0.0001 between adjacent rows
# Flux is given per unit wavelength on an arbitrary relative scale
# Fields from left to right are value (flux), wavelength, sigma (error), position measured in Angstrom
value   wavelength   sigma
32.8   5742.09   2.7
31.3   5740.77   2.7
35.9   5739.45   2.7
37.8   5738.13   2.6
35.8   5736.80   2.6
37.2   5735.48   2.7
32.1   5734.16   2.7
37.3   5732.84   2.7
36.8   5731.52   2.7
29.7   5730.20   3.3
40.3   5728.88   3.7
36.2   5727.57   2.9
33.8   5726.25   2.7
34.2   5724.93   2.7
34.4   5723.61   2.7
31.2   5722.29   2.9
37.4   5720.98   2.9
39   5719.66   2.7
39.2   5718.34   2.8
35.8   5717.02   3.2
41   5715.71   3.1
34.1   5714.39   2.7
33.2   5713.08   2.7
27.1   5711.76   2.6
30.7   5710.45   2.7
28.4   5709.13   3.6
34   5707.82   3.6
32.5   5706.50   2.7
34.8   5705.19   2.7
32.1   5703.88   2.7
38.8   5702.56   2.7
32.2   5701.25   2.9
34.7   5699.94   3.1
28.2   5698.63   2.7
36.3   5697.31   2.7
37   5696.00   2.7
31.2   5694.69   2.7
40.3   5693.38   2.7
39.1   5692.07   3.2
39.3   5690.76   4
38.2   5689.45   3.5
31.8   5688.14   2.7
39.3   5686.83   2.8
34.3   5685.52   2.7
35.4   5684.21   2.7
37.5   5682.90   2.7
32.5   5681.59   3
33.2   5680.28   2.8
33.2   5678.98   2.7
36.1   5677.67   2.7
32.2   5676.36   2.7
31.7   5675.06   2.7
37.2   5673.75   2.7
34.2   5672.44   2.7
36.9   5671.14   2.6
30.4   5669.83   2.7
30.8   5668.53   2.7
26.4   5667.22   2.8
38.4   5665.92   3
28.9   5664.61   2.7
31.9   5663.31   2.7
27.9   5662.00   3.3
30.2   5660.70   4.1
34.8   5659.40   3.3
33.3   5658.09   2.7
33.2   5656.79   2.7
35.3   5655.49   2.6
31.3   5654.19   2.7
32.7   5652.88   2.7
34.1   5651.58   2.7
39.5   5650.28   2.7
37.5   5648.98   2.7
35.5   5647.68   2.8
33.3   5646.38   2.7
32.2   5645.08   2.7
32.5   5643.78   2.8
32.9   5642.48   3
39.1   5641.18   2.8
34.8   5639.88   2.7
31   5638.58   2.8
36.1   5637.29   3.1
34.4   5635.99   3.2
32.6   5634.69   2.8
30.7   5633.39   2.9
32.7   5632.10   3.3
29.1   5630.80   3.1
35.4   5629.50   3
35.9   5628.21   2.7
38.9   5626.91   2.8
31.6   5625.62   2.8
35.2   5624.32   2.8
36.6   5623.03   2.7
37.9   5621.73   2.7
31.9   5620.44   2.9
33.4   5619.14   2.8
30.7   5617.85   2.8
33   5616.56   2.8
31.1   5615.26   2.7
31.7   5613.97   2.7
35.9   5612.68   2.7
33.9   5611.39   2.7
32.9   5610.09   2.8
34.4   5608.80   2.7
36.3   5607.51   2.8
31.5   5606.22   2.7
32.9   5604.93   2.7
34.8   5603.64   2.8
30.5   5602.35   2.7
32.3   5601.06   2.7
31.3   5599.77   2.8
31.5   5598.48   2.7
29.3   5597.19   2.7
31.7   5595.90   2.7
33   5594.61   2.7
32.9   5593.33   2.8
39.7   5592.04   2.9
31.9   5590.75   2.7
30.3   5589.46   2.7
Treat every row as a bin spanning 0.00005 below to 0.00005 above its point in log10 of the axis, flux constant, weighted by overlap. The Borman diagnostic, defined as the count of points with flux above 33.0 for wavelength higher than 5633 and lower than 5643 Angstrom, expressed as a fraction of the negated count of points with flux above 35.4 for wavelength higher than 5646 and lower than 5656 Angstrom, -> -1.3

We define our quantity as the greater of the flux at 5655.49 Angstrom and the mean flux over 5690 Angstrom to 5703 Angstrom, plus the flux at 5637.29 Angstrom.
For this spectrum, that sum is 71.8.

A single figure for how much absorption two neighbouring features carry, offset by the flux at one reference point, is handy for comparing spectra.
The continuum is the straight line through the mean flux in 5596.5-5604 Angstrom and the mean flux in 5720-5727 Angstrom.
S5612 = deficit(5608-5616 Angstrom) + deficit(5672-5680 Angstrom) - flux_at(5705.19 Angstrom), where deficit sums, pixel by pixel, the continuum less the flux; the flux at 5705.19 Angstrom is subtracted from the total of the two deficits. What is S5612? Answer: -49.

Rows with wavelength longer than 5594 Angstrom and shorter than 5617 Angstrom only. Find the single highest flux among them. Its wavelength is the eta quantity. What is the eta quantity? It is 5607.51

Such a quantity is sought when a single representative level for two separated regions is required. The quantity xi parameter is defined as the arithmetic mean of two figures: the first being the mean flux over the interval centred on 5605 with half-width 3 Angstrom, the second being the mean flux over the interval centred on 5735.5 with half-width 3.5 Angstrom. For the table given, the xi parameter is 34.6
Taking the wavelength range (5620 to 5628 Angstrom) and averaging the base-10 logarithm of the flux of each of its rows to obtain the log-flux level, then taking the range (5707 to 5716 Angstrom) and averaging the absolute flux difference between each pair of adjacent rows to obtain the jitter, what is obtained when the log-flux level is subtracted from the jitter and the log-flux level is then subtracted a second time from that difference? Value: 1.1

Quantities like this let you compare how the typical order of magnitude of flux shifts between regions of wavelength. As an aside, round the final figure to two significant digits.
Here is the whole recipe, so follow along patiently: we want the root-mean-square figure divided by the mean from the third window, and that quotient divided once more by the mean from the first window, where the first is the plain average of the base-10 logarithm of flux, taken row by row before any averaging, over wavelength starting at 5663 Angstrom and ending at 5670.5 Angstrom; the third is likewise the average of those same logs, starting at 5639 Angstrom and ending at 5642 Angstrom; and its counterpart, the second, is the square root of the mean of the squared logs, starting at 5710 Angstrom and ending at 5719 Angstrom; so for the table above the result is 0.66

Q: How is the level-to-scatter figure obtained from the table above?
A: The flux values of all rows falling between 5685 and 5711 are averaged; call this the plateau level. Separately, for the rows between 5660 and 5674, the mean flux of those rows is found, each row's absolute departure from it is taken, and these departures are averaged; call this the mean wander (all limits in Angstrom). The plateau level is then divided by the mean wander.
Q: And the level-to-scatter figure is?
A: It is 10.4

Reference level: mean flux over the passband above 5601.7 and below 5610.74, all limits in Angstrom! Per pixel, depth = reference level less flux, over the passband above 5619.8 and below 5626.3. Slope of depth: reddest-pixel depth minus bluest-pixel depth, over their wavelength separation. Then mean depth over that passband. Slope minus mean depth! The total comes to 1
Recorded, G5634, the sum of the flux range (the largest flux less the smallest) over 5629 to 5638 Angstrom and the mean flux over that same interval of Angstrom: 40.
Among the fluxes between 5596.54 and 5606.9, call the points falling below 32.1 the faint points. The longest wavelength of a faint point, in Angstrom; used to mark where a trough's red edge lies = 5606.22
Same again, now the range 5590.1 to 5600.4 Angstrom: 5599.77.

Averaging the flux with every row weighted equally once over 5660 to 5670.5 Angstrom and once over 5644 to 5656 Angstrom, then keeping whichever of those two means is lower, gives 30.6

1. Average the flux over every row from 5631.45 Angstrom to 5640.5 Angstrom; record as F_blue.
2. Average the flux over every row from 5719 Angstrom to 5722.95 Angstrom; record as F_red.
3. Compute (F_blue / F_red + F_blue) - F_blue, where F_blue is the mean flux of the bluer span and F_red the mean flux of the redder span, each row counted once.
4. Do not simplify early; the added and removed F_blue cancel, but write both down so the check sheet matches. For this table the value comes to 0.93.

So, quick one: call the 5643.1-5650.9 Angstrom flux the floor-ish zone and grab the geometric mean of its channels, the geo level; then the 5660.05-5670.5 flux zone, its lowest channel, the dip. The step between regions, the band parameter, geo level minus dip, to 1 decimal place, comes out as 8.6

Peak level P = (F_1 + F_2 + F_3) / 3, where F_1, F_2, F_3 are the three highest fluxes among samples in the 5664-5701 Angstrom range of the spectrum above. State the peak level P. 39.6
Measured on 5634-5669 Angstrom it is 39.0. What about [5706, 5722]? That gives 39.7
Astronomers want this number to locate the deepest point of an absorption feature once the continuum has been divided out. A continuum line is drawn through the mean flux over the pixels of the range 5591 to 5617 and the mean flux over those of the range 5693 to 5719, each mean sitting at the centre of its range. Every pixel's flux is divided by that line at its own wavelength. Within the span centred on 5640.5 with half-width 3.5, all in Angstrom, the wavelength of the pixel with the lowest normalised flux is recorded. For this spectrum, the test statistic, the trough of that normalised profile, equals 5638.58 Angstrom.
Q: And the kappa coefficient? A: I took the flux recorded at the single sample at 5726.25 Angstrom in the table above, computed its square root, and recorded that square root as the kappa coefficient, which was 5.814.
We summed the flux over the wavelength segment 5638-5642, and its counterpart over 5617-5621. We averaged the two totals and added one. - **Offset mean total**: 101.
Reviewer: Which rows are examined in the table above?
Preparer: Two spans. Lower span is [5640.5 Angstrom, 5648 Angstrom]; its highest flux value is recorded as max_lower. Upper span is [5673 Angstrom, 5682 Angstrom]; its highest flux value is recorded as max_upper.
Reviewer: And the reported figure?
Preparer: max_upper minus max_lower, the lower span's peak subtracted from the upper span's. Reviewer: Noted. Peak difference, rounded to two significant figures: -1.9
